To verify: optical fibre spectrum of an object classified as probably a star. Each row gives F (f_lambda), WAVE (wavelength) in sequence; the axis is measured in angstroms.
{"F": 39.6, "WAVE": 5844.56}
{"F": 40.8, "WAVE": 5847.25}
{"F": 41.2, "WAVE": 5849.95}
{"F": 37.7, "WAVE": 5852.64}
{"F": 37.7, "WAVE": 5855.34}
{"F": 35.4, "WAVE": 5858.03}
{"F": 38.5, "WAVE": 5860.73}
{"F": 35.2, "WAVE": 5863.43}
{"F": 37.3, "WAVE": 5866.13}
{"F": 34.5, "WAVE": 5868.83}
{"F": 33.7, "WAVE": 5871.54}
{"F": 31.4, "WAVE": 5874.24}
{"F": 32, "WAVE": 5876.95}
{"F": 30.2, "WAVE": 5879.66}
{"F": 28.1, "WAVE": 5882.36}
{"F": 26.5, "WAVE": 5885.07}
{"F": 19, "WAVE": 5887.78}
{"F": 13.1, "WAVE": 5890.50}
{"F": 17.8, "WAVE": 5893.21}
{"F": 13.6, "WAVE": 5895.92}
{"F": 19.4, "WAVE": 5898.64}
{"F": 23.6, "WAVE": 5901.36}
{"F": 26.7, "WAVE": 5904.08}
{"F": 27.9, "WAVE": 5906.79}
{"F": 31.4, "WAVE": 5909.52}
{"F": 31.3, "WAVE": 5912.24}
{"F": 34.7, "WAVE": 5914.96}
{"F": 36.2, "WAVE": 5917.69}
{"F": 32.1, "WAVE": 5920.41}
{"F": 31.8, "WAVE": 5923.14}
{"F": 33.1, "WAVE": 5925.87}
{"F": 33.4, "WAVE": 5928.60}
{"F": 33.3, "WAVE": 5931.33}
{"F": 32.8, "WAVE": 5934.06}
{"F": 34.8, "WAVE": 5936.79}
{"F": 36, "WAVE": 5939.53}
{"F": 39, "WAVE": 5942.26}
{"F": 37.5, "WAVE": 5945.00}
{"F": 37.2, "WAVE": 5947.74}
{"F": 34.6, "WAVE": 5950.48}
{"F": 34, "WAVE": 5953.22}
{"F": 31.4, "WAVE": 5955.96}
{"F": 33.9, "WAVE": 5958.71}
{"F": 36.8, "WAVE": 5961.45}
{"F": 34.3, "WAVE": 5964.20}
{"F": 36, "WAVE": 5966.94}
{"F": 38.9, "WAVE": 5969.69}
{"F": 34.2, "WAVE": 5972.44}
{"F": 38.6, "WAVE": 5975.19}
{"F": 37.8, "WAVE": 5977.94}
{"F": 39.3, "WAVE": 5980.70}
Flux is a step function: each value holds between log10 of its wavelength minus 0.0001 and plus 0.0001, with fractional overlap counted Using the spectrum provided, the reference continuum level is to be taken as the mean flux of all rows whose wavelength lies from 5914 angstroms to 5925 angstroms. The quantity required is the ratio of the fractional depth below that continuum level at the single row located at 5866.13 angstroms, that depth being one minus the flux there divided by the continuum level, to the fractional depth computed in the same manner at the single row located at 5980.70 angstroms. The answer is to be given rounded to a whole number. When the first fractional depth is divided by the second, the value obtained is 1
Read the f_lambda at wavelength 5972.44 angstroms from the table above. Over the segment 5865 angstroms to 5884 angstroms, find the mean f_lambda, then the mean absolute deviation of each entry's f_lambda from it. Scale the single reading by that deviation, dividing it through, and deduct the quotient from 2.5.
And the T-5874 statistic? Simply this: -12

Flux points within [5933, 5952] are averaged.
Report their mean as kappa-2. 36.0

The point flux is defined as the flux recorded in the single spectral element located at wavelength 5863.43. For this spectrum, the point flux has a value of 35.2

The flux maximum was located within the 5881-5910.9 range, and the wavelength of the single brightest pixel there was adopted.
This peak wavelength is 5909.52 angstroms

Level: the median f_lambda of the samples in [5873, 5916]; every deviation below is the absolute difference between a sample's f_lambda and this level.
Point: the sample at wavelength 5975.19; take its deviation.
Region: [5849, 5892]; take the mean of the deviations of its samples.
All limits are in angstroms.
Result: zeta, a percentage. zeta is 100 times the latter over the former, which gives 67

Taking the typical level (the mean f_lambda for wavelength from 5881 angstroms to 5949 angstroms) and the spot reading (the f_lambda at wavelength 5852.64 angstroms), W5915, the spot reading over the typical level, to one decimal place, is 1.3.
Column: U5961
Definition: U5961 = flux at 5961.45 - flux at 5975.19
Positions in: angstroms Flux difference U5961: -1.8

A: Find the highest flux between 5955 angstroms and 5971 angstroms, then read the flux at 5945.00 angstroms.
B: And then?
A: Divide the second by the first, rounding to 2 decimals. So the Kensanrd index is 0.96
